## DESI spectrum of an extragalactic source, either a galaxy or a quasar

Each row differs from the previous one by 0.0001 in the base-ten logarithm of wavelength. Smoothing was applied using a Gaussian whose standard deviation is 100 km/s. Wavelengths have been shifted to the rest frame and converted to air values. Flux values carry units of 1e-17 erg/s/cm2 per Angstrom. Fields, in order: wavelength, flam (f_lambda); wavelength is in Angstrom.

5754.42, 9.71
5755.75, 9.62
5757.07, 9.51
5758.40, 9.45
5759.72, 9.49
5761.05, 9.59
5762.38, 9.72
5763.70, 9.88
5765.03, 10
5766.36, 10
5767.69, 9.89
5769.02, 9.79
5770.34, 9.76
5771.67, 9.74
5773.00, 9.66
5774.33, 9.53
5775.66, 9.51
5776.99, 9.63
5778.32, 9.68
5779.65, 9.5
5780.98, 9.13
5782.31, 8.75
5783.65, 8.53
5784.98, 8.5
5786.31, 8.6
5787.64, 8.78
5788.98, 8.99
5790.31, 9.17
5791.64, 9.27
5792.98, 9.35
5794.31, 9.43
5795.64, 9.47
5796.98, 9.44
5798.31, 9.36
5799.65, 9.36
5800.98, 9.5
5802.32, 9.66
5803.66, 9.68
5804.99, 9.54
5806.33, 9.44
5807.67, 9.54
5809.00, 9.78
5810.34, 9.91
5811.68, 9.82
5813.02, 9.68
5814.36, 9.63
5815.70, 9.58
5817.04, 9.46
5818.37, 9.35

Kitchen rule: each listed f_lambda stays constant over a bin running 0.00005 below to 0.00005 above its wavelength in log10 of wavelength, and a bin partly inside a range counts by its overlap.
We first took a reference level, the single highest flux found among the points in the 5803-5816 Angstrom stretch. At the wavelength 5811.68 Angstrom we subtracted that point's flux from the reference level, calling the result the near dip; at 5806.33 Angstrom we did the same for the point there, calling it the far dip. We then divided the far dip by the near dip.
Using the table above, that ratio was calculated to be 5.2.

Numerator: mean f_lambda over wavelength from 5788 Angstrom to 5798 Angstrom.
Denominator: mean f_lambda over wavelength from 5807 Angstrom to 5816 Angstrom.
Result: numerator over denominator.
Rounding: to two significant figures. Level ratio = 0.96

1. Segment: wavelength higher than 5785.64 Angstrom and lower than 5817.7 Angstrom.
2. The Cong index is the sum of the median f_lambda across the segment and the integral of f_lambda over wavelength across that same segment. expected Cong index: 312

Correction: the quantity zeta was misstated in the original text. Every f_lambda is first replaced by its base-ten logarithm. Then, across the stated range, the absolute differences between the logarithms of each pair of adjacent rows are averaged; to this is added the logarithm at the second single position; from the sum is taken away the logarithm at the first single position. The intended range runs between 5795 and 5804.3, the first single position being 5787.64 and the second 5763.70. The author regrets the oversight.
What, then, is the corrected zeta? 0.055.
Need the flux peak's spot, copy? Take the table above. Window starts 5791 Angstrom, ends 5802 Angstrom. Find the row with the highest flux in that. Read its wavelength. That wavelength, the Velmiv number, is 5800.98 Angstrom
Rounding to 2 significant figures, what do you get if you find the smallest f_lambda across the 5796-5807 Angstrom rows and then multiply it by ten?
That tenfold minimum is 94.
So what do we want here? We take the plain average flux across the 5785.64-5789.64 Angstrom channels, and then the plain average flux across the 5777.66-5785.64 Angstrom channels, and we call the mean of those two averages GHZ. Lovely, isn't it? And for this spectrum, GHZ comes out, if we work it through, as 8.90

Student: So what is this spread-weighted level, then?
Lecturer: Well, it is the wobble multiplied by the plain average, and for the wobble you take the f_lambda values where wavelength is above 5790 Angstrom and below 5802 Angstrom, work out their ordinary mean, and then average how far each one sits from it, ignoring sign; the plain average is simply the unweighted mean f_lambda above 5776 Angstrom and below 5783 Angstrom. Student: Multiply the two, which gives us 0.73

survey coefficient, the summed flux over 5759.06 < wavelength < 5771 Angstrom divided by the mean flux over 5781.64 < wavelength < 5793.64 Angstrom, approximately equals 9.9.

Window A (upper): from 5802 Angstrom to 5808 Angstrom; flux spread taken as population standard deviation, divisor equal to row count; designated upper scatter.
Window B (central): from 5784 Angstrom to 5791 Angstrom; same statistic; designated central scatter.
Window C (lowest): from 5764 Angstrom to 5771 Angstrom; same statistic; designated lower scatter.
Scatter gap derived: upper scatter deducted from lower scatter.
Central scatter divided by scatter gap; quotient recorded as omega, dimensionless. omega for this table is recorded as 19.1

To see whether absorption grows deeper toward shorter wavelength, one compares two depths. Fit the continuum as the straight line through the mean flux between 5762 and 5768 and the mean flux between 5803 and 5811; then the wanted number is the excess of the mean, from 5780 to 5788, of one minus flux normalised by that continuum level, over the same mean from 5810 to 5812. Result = 0.13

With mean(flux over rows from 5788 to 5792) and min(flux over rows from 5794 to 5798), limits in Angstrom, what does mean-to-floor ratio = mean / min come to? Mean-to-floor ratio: 0.97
